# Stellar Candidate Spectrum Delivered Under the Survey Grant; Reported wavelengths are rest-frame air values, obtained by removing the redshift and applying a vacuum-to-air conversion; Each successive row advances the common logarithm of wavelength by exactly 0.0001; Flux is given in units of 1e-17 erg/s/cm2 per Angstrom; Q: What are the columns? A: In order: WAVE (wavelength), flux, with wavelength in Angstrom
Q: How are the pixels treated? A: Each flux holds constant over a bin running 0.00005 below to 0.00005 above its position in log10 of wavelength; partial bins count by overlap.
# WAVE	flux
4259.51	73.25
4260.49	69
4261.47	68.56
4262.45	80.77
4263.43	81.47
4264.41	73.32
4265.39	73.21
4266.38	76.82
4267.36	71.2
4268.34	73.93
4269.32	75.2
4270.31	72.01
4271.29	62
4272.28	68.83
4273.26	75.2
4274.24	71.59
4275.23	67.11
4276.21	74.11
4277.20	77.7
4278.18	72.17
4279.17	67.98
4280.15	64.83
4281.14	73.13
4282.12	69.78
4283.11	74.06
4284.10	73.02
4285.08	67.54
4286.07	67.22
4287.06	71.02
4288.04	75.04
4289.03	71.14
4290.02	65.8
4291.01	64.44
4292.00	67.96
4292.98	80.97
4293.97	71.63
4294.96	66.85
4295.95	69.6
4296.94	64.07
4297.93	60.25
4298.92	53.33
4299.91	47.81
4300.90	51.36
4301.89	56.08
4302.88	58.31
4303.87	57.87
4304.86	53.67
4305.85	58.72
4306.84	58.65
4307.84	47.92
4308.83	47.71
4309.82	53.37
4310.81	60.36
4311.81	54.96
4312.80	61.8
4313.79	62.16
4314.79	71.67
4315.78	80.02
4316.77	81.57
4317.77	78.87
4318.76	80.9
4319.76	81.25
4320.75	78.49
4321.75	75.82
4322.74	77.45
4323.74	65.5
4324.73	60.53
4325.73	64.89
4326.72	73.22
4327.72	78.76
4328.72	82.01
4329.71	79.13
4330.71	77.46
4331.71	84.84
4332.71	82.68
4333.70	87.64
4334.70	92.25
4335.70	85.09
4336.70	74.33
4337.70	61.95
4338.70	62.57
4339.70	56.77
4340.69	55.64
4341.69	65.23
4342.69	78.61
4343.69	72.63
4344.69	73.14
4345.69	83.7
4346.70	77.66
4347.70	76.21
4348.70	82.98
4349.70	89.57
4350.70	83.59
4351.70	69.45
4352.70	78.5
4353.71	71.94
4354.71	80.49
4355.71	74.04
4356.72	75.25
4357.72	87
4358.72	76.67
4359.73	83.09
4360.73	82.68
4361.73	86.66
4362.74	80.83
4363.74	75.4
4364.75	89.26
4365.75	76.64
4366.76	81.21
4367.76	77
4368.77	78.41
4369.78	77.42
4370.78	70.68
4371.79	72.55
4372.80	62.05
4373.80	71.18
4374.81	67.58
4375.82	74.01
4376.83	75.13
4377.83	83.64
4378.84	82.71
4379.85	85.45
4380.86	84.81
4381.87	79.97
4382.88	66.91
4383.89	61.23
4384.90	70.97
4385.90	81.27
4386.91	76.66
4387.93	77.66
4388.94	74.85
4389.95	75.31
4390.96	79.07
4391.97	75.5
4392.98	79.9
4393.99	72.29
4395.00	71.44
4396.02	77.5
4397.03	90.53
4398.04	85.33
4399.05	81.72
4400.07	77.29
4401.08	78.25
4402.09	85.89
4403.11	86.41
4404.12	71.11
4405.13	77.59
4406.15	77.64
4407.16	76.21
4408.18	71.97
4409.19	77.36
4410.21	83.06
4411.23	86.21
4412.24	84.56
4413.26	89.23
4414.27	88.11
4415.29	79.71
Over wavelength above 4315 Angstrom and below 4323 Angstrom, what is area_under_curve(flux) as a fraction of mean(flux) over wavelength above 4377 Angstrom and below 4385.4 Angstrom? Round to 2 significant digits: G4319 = 8.2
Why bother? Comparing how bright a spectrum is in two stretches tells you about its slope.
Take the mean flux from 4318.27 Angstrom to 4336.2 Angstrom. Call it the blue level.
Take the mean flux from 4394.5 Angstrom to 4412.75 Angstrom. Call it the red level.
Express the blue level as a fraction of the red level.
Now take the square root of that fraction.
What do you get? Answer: 0.99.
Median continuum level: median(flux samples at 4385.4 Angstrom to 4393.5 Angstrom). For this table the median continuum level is 77.2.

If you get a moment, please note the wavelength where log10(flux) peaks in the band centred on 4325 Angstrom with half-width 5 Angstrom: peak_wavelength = 4328.72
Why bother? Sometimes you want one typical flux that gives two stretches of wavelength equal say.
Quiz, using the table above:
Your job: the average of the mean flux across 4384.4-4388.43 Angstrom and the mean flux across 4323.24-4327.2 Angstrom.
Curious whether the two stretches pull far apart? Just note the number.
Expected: 71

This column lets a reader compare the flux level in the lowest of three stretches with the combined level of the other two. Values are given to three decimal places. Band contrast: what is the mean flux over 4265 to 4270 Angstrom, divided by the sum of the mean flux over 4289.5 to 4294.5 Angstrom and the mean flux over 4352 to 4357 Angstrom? 0.507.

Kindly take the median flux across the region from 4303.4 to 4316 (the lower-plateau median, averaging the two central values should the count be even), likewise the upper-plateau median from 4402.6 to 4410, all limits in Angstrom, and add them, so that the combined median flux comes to 136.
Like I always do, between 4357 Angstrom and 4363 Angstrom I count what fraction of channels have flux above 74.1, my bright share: 1.0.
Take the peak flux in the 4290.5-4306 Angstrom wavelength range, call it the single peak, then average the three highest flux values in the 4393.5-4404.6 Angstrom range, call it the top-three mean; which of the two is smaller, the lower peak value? 81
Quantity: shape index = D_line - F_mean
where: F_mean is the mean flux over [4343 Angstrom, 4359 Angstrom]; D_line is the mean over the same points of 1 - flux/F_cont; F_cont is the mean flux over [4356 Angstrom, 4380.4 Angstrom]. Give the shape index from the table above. -78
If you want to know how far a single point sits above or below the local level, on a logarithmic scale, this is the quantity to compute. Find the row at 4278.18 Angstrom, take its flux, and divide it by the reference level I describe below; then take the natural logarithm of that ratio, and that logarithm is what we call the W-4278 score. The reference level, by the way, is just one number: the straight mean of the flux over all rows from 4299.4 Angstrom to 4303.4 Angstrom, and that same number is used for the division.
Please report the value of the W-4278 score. 0.30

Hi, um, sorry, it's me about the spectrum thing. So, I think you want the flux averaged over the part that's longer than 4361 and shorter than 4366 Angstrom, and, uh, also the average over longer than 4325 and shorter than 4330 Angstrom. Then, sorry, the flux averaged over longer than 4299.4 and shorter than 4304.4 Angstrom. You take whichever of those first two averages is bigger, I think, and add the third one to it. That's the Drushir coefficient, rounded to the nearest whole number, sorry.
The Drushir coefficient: 136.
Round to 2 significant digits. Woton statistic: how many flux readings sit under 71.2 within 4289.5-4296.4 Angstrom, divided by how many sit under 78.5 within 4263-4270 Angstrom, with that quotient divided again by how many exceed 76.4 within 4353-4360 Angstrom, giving 0.21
